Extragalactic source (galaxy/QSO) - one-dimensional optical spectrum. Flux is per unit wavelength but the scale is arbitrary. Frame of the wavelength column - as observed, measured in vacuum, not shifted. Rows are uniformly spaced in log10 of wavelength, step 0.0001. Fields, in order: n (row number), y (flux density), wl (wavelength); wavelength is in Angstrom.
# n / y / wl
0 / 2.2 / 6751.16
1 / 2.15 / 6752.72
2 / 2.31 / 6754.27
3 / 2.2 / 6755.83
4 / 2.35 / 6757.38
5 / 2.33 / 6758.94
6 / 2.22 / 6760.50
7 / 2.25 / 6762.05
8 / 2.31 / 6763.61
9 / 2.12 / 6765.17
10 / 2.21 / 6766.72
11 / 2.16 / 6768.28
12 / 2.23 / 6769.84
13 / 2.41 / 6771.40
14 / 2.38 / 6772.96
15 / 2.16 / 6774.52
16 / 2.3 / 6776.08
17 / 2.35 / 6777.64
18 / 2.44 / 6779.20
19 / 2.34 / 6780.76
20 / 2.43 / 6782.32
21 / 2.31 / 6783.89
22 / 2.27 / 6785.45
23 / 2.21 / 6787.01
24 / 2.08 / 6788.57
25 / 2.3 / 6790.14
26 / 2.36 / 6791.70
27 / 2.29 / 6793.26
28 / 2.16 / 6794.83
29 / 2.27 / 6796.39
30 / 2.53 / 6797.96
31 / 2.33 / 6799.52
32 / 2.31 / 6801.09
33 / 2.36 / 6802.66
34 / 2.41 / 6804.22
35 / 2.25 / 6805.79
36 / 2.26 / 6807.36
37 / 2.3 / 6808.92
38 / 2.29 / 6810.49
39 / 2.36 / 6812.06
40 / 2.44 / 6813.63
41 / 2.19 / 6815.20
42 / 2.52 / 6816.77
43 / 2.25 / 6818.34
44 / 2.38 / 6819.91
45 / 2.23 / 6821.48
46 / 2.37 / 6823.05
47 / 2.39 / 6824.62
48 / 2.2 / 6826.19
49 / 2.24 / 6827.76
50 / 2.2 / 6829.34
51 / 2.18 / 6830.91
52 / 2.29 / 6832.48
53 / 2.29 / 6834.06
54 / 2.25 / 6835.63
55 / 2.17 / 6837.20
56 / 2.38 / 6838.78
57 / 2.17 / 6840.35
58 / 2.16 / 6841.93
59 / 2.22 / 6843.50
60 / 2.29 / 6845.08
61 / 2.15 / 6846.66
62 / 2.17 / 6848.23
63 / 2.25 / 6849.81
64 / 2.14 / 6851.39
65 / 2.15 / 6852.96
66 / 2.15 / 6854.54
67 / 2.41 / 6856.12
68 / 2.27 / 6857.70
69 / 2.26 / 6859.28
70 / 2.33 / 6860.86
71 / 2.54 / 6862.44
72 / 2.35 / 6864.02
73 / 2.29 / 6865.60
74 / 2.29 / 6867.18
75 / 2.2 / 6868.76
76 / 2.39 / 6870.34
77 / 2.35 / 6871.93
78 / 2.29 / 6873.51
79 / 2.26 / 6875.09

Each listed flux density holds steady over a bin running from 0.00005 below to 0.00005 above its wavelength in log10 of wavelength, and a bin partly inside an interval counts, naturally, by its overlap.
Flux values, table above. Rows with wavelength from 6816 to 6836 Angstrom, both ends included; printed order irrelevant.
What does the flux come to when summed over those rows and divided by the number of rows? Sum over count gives 2.29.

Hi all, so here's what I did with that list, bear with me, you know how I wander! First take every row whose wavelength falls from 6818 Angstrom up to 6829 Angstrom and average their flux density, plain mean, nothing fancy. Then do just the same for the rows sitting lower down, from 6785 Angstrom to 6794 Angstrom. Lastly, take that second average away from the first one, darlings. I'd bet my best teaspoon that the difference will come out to 0.04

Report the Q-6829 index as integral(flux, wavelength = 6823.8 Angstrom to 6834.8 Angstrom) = 24.8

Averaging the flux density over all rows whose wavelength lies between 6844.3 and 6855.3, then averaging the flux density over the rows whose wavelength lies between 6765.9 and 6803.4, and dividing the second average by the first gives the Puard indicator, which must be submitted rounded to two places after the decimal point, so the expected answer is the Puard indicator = 1.05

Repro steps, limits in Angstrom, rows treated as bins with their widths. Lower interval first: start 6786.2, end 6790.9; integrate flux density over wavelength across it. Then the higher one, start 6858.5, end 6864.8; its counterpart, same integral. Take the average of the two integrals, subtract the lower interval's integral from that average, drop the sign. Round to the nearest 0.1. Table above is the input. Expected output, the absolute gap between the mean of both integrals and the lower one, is 2.3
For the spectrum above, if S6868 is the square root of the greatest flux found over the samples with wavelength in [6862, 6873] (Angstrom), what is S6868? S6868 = 1.59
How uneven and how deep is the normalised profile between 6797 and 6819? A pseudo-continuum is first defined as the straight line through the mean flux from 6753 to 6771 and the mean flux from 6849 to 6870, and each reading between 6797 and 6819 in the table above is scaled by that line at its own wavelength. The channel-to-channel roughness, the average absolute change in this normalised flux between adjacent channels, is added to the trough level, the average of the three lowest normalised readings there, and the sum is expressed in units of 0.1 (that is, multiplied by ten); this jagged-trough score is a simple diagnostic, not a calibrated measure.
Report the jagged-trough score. 10.4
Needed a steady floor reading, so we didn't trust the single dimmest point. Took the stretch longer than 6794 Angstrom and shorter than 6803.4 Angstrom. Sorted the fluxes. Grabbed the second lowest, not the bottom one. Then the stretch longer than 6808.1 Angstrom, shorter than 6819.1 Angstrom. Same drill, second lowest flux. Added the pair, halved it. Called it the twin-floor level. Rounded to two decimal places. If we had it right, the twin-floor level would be 2.26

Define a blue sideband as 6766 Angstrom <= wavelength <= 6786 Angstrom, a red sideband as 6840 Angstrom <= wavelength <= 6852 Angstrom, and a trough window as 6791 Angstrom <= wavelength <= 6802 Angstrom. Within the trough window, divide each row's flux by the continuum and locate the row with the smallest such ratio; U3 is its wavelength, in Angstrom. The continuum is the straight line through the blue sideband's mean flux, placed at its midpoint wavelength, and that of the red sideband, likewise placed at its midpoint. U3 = 6794.83 Angstrom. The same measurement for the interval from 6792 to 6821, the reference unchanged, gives 6794.83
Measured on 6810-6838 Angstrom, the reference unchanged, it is 6815.20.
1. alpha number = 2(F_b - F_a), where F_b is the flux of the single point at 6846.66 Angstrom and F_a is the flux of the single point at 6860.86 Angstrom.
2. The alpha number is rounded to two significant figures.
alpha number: -0.36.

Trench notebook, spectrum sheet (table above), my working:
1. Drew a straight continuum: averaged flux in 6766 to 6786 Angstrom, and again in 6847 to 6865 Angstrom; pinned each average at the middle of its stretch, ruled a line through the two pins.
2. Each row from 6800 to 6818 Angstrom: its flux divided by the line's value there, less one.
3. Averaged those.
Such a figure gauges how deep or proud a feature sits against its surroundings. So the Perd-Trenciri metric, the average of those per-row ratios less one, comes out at 0.018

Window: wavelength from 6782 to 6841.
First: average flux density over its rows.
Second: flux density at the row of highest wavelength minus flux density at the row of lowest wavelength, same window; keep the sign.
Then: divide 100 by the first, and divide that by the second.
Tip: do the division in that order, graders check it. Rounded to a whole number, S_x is -168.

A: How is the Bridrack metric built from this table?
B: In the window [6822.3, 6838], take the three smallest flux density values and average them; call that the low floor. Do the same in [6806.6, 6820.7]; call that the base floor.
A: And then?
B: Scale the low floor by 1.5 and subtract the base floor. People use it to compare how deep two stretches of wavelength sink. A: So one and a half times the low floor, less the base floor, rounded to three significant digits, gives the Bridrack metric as 1.04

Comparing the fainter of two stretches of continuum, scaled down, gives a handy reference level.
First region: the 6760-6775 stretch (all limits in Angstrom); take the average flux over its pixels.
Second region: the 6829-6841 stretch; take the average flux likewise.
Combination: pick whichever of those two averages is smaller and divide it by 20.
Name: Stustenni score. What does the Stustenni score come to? 0.112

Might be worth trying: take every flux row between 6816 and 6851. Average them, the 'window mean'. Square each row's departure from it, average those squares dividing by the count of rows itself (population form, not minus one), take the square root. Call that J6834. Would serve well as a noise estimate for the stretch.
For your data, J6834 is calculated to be 0.093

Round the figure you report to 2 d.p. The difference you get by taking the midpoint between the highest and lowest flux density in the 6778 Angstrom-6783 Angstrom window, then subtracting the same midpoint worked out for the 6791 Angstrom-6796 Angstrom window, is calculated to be 0.13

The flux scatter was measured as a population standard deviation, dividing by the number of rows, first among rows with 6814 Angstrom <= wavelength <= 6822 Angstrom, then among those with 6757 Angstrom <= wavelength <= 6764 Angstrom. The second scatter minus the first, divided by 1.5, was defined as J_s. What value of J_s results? -0.05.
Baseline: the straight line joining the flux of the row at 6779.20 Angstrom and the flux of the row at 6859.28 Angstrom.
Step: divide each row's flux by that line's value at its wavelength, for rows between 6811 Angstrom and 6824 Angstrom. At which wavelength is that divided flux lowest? 6815.20 Angstrom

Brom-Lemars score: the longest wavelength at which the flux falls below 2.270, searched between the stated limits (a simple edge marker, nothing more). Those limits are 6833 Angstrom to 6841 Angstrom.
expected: 6840.35 Angstrom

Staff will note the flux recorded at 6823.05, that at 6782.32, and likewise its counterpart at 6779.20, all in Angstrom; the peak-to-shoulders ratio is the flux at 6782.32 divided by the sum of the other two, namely 0.505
